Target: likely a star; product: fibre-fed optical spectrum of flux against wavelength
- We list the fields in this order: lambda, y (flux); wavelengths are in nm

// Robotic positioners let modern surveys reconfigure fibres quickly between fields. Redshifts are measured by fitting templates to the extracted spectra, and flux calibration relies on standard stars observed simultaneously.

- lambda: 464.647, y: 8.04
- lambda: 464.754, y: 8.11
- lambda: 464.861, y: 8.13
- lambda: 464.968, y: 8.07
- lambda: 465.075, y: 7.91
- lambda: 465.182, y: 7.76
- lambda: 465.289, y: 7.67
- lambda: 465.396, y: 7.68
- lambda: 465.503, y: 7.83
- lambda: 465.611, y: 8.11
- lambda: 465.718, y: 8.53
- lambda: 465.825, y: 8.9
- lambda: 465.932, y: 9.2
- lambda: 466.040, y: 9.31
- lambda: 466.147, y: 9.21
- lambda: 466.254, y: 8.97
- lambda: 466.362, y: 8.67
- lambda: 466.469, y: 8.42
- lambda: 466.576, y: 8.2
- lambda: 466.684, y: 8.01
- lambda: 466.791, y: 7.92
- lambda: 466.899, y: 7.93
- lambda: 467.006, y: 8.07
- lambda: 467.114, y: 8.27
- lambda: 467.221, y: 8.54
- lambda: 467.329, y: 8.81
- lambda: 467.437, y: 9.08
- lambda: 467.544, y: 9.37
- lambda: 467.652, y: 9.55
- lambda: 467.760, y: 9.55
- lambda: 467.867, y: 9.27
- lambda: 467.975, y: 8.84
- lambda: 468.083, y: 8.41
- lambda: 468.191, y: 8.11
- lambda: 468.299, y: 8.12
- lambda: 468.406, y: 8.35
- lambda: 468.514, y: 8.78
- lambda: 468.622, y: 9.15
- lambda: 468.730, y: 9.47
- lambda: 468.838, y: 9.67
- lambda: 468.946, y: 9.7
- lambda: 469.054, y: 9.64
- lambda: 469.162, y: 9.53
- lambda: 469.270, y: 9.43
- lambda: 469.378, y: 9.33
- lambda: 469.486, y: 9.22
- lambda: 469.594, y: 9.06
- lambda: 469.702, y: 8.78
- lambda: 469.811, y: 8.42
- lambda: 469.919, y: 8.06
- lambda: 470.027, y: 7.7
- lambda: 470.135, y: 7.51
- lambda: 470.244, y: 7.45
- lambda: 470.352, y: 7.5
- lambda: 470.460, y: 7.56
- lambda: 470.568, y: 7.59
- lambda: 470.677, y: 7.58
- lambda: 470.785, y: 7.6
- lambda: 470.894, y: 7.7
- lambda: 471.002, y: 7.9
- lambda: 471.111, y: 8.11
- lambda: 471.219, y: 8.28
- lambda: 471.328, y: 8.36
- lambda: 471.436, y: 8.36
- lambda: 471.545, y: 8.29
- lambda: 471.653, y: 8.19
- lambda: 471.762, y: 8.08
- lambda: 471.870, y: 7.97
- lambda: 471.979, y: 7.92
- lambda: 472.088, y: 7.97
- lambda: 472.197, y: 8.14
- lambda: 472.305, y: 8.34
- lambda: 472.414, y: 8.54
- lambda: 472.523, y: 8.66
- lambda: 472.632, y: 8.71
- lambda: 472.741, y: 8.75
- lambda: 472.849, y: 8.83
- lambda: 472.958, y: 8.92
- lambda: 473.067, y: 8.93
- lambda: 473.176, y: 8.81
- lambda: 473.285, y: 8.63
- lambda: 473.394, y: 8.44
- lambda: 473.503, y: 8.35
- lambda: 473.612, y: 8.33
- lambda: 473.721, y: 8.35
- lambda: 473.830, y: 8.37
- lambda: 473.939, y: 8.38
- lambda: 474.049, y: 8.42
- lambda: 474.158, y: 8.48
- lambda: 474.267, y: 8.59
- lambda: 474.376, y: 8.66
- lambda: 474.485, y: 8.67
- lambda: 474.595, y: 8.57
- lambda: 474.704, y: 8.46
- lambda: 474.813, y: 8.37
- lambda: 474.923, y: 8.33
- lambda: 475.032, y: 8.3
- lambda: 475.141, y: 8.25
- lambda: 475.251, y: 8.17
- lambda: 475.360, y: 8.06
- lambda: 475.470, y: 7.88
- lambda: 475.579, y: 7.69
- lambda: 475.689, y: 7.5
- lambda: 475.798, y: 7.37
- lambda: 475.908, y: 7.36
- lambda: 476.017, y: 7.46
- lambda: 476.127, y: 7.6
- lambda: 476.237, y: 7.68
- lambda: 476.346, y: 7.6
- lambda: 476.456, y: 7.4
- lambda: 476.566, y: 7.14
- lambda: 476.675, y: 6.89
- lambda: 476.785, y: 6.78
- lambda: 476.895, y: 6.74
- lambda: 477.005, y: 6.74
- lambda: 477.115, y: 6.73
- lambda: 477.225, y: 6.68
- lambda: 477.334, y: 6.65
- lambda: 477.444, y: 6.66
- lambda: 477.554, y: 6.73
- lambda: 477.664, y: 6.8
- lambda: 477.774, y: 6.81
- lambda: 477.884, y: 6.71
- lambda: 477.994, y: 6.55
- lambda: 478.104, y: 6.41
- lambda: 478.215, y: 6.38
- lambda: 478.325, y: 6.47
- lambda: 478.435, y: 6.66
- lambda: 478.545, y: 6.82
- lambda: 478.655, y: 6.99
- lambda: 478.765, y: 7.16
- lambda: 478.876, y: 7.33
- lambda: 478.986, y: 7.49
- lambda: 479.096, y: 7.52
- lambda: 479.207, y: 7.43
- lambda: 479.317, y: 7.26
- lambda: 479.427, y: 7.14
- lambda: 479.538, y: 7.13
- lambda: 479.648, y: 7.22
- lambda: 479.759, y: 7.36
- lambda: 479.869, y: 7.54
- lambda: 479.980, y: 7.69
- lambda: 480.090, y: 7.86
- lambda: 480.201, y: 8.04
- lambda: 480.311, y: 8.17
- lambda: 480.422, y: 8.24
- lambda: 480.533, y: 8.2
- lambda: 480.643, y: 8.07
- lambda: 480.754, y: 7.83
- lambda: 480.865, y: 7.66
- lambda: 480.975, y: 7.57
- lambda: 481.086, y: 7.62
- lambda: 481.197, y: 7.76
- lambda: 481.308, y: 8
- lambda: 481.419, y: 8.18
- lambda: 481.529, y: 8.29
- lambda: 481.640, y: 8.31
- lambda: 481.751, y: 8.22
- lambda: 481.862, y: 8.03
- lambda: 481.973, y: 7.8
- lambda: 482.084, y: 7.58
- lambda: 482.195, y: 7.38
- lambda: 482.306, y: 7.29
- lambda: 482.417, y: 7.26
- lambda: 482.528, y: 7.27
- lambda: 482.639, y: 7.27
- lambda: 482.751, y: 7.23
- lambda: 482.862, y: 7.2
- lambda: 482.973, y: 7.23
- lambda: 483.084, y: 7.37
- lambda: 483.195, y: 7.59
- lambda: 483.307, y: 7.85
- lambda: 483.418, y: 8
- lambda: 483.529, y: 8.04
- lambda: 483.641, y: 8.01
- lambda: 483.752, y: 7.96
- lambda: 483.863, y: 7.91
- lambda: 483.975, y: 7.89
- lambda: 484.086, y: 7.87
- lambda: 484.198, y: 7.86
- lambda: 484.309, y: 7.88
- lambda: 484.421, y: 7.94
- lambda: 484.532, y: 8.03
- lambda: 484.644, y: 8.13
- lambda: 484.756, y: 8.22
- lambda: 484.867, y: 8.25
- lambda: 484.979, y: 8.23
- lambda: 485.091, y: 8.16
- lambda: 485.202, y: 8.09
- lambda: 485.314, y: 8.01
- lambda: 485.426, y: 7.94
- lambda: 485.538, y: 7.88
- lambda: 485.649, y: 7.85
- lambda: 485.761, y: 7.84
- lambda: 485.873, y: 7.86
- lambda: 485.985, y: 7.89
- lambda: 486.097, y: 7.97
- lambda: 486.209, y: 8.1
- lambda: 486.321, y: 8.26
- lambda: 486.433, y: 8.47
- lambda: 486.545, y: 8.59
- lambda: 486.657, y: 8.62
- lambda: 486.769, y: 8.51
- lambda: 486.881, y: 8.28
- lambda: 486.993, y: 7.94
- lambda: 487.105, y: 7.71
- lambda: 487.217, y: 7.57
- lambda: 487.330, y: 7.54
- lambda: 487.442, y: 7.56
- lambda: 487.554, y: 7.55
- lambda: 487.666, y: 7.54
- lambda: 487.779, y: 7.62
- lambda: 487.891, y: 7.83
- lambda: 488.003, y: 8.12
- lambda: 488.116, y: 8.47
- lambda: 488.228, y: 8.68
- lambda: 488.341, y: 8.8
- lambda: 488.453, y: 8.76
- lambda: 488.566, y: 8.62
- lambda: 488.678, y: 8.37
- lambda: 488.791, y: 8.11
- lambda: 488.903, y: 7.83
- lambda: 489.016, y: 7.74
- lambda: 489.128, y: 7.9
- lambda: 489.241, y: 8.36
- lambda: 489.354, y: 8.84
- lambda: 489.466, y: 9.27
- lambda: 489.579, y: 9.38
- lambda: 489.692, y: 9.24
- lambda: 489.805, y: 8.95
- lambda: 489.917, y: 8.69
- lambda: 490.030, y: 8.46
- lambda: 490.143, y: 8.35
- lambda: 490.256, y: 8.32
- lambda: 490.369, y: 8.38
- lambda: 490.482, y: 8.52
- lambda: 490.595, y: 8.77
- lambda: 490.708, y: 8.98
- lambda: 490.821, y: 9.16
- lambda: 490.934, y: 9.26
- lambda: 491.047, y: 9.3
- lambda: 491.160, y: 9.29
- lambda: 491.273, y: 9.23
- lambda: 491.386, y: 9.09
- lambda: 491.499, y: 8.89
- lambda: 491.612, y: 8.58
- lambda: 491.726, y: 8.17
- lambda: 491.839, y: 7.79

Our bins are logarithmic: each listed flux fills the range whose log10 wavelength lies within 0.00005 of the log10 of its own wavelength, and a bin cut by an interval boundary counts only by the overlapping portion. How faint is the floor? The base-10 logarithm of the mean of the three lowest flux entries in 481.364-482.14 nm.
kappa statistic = 0.892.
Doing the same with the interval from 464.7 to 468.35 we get 0.887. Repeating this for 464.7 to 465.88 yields 0.887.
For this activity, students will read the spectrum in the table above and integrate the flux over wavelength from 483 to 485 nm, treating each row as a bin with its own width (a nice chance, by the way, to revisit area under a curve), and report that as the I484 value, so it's 15.9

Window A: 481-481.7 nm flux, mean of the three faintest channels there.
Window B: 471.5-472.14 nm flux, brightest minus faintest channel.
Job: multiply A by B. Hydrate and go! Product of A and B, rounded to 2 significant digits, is 2.9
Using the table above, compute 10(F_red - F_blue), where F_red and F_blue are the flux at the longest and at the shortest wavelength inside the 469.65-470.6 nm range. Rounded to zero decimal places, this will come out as -12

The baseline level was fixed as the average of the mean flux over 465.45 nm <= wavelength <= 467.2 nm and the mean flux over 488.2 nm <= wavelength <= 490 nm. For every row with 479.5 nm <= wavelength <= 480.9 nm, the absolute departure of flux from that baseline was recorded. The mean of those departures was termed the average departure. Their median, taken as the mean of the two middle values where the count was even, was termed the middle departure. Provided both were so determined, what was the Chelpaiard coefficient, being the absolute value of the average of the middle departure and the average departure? 0.73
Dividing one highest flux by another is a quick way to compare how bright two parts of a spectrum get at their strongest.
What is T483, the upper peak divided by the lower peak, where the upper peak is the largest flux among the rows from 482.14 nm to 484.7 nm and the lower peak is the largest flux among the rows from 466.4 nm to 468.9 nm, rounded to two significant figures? 0.84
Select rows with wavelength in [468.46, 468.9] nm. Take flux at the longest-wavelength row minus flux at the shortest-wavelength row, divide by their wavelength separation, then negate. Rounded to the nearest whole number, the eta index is -3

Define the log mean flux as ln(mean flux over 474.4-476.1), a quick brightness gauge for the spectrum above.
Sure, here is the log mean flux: 2.08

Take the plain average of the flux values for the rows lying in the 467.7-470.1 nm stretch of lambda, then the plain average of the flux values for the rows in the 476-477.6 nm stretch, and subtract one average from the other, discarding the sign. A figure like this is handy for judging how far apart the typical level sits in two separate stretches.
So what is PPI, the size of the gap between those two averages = 1.9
